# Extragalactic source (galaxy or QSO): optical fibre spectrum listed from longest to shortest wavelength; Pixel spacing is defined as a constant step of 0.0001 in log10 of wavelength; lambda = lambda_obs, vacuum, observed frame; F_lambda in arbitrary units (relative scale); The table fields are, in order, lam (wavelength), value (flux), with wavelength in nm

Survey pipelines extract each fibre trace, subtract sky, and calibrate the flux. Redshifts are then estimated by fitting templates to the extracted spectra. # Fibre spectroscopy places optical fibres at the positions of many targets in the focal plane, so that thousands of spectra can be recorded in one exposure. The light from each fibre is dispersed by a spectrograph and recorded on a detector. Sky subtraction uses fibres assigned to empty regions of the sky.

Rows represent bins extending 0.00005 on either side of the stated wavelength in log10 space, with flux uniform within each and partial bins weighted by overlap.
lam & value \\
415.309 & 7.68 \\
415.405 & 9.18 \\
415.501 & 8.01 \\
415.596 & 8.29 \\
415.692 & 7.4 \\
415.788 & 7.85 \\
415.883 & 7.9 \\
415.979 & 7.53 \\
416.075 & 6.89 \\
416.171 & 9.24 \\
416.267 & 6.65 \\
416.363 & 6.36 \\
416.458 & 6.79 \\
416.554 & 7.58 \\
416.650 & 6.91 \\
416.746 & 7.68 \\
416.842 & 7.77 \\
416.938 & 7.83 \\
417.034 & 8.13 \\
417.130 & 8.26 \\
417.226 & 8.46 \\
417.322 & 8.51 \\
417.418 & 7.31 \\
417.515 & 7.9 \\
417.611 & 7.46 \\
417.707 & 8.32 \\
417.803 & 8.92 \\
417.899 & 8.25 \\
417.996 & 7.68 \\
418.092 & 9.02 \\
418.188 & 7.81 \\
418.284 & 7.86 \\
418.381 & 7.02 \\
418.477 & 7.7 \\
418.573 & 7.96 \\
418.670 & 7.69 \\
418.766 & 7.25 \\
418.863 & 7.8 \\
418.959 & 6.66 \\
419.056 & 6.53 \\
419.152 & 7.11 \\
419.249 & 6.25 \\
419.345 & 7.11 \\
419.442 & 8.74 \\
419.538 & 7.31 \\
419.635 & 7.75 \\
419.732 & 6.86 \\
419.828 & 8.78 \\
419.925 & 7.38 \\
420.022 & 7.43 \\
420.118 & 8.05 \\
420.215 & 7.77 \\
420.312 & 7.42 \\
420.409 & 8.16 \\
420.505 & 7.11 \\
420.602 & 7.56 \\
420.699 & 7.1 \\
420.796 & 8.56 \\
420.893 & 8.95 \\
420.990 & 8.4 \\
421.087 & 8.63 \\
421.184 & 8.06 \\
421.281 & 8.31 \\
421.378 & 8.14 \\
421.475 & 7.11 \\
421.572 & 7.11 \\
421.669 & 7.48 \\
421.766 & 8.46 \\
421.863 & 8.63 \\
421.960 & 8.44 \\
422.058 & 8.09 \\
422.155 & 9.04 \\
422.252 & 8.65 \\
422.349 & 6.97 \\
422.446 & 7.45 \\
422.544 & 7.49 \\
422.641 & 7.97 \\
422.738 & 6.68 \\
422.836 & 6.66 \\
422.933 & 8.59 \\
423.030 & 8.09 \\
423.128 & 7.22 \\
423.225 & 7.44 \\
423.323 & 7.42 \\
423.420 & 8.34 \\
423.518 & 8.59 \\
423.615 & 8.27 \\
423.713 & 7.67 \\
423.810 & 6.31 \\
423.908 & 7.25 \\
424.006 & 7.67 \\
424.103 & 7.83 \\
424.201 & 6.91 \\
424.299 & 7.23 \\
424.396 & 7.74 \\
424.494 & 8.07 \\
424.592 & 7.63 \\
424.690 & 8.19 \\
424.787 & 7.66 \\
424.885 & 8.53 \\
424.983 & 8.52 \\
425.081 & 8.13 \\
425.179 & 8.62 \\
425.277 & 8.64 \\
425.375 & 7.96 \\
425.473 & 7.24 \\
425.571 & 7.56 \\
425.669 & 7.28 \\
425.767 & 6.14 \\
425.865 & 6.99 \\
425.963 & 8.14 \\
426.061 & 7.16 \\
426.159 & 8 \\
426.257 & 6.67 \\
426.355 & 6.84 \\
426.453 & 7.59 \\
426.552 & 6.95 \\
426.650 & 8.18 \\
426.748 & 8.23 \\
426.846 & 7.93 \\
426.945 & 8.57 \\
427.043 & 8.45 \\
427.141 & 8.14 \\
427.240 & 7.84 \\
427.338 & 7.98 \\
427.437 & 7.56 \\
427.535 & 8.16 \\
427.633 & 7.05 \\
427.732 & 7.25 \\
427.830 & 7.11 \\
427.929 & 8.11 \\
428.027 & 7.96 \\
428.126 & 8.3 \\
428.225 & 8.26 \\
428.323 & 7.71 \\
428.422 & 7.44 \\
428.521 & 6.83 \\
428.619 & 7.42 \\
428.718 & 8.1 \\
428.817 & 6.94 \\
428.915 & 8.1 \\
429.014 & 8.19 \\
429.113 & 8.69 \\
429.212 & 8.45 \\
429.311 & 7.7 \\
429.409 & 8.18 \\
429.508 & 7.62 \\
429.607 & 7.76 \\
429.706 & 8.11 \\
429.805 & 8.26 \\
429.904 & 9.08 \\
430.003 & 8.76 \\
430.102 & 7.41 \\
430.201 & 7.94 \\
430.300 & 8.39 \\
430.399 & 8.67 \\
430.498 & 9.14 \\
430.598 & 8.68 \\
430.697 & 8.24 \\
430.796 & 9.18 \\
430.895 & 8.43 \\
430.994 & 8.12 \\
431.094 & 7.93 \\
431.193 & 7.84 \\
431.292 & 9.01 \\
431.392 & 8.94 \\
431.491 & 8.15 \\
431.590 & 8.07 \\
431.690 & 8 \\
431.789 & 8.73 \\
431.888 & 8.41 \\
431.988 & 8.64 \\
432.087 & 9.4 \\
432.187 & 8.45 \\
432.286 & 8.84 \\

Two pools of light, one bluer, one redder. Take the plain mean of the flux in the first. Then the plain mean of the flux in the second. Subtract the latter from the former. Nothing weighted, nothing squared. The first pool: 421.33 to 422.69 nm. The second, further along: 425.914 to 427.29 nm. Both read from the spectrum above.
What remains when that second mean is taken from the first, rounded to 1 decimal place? 0.2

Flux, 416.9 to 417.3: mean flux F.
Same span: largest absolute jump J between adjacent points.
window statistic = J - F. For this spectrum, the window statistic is -7.9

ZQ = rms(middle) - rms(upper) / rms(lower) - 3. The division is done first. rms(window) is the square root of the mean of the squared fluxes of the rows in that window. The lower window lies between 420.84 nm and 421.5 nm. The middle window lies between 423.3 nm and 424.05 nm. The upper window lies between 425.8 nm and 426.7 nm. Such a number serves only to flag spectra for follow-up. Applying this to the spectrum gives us 3.8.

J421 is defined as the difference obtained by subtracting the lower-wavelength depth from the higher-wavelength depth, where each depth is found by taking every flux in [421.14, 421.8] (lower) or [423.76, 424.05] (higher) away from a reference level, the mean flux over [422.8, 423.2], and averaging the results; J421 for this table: 0.7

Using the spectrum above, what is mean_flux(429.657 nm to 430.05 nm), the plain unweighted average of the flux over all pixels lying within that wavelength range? 8.6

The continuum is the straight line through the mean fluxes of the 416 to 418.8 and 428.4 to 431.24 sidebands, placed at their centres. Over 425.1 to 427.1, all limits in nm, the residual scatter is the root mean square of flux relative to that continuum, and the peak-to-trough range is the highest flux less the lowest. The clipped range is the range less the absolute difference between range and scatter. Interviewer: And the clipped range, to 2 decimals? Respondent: 0.79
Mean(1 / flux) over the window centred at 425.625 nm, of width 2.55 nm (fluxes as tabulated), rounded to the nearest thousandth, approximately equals 0.131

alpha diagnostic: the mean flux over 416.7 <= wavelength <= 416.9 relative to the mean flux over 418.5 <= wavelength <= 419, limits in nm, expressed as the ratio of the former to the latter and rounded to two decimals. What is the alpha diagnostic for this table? 1.03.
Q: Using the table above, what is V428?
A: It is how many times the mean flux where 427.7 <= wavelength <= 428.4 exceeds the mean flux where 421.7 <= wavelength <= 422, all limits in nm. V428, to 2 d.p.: 0.92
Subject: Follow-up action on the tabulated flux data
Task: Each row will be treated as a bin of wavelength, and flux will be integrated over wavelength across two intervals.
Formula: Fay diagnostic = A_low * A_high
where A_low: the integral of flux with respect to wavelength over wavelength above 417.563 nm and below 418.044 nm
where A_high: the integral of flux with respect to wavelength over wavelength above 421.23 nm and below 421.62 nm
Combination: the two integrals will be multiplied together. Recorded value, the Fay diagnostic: 12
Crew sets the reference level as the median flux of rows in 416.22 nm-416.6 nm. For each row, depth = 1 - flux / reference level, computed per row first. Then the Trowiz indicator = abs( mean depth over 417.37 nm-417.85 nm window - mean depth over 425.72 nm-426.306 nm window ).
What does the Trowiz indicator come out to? 0.12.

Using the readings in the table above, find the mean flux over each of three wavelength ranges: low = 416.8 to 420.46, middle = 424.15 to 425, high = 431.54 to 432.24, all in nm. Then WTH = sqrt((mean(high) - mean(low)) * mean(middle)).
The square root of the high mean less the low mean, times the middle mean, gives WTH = 2.5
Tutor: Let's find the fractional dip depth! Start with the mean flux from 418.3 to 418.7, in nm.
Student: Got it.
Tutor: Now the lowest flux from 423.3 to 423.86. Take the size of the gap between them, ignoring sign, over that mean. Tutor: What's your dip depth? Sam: 0.17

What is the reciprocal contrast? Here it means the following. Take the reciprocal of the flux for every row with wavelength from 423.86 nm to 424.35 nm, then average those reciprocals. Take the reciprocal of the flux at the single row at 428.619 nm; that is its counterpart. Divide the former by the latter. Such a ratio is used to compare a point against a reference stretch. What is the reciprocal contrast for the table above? 1.01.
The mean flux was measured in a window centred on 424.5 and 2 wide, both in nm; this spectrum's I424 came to 7.8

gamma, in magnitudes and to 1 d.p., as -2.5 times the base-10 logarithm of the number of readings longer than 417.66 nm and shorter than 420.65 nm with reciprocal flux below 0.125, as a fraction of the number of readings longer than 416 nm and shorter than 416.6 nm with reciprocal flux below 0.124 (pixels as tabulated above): -2.3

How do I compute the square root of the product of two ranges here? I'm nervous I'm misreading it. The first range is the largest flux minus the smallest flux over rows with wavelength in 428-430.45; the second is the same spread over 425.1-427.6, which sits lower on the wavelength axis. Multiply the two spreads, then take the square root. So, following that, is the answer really 2.4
